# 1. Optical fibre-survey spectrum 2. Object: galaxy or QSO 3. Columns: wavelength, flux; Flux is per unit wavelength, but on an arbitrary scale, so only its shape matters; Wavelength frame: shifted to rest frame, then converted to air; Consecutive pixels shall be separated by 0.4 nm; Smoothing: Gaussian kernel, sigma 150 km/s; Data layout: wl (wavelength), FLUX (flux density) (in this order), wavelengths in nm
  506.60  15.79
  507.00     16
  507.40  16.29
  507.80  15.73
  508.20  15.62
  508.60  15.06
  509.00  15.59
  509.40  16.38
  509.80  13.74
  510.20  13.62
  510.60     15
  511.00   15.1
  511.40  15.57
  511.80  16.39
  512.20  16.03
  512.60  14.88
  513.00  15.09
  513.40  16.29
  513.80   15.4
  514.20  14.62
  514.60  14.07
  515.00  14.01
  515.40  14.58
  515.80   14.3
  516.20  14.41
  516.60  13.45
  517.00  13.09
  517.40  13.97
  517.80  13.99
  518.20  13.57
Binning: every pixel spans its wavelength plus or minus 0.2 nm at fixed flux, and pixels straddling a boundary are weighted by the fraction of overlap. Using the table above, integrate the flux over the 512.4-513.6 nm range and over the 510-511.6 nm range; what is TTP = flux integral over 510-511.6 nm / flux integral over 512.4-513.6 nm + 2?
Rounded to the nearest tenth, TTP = 3.3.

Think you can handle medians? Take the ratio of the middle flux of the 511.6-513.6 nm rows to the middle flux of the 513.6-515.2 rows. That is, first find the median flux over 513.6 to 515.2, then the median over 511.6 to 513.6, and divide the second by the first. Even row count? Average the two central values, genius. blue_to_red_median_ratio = 1.12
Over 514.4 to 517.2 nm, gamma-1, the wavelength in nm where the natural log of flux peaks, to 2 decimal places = 515.40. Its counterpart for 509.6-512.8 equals 511.80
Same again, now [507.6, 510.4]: 509.40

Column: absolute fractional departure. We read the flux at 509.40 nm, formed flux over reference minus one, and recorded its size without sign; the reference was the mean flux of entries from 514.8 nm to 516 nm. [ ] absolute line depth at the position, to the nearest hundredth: 0.15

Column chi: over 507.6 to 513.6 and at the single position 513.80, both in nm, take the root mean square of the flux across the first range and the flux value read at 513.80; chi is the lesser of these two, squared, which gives 236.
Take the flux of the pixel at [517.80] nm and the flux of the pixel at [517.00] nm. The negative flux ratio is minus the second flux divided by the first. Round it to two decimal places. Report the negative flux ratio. -0.94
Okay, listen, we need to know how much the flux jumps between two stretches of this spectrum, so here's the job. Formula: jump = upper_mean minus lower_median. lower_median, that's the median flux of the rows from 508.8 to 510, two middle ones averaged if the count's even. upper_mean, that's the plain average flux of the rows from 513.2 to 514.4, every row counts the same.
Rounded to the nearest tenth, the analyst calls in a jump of -0.2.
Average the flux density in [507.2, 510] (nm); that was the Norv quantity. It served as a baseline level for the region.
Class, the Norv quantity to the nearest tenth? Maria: 15.5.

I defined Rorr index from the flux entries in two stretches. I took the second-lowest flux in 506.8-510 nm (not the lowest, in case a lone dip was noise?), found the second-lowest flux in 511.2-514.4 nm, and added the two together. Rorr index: 29.9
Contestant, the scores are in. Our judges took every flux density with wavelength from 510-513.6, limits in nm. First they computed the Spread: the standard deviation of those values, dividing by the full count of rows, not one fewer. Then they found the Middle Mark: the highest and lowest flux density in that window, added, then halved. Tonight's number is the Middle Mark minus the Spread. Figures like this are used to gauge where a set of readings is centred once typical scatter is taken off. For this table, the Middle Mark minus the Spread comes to 14.2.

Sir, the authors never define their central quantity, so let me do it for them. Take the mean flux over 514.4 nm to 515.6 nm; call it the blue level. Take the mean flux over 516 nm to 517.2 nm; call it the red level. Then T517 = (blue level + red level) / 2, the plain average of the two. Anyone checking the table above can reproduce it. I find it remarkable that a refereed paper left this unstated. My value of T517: 13.9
